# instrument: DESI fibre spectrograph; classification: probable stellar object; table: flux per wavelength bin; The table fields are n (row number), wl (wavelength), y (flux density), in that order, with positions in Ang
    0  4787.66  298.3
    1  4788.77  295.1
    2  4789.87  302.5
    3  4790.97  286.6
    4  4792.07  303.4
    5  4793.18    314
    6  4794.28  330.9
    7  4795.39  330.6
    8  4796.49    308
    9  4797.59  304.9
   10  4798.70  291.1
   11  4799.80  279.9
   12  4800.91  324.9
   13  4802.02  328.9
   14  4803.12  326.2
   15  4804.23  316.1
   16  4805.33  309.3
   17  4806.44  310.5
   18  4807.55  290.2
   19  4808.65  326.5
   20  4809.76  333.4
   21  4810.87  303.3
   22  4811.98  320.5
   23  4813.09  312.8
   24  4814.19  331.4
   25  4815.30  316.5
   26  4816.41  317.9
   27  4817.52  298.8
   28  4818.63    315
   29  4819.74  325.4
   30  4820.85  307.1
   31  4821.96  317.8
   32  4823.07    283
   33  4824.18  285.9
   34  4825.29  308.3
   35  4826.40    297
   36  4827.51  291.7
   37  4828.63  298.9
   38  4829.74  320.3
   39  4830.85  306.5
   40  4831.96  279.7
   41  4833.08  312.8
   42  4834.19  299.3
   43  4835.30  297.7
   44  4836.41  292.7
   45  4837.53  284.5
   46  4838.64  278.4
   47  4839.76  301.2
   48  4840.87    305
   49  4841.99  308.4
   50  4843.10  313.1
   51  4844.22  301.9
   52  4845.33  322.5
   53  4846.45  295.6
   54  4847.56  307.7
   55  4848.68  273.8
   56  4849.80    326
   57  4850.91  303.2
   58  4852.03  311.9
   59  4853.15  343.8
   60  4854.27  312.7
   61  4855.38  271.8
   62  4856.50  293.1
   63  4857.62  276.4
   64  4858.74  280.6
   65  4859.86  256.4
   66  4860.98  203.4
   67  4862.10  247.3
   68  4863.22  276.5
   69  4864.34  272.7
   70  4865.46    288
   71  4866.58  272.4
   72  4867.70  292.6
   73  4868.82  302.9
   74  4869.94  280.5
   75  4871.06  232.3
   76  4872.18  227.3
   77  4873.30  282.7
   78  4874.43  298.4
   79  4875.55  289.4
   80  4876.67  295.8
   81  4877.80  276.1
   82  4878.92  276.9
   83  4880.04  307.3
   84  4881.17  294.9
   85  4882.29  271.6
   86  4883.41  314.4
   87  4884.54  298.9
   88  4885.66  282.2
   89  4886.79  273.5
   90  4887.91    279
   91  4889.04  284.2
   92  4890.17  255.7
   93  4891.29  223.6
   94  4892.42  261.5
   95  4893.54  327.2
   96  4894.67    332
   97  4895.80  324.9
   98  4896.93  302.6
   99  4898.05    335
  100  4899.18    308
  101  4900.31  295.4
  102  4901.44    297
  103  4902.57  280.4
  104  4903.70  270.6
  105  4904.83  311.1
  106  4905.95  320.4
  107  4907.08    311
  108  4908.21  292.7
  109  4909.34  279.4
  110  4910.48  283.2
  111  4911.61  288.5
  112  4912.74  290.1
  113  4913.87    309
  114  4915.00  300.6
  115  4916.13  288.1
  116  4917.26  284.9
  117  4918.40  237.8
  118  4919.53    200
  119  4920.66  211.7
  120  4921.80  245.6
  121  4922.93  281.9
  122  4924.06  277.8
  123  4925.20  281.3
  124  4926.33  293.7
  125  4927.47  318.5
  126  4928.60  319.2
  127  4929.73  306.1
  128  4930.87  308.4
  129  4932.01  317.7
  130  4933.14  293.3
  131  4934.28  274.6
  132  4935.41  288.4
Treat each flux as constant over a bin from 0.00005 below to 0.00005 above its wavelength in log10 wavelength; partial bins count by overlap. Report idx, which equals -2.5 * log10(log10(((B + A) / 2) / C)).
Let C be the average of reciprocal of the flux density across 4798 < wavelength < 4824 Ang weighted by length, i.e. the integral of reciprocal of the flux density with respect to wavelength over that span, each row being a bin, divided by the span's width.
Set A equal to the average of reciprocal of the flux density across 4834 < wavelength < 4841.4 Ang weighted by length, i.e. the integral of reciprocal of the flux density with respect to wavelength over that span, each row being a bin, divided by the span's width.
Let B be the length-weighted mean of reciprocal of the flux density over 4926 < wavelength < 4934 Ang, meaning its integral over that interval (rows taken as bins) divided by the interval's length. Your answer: 4.49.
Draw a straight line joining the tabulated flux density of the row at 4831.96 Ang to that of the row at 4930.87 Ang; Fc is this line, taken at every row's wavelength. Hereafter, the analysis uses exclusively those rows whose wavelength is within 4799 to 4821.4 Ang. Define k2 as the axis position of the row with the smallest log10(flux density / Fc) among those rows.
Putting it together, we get 4799.80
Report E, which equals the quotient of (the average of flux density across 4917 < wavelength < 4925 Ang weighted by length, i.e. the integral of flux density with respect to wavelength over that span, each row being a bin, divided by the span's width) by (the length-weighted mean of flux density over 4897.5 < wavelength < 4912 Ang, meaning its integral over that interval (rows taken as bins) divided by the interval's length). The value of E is 0.83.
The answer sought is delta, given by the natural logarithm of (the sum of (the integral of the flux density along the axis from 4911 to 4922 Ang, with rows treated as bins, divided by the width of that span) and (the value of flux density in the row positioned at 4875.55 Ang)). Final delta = 6.32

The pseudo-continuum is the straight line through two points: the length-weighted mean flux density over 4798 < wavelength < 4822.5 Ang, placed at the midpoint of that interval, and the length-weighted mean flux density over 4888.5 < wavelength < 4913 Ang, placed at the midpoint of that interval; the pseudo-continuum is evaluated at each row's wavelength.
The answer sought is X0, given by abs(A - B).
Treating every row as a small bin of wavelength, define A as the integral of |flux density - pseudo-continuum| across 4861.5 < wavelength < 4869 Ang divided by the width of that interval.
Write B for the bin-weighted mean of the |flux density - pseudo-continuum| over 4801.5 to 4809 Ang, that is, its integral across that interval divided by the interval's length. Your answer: 14.8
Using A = 25.0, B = 10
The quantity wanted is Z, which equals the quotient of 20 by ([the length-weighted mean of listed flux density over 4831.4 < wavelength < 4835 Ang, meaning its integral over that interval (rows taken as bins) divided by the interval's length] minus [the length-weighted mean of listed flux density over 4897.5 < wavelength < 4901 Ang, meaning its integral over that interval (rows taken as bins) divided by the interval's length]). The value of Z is -1.4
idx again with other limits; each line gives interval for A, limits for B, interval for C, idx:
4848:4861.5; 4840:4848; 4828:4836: 5.04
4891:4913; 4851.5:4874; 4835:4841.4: 4.65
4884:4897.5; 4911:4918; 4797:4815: 3.61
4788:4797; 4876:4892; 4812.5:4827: 4.14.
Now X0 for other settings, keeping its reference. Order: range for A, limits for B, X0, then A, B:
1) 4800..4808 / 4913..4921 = 23.5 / 10.7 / 34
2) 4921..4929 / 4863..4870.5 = 2.8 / 21.0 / 18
